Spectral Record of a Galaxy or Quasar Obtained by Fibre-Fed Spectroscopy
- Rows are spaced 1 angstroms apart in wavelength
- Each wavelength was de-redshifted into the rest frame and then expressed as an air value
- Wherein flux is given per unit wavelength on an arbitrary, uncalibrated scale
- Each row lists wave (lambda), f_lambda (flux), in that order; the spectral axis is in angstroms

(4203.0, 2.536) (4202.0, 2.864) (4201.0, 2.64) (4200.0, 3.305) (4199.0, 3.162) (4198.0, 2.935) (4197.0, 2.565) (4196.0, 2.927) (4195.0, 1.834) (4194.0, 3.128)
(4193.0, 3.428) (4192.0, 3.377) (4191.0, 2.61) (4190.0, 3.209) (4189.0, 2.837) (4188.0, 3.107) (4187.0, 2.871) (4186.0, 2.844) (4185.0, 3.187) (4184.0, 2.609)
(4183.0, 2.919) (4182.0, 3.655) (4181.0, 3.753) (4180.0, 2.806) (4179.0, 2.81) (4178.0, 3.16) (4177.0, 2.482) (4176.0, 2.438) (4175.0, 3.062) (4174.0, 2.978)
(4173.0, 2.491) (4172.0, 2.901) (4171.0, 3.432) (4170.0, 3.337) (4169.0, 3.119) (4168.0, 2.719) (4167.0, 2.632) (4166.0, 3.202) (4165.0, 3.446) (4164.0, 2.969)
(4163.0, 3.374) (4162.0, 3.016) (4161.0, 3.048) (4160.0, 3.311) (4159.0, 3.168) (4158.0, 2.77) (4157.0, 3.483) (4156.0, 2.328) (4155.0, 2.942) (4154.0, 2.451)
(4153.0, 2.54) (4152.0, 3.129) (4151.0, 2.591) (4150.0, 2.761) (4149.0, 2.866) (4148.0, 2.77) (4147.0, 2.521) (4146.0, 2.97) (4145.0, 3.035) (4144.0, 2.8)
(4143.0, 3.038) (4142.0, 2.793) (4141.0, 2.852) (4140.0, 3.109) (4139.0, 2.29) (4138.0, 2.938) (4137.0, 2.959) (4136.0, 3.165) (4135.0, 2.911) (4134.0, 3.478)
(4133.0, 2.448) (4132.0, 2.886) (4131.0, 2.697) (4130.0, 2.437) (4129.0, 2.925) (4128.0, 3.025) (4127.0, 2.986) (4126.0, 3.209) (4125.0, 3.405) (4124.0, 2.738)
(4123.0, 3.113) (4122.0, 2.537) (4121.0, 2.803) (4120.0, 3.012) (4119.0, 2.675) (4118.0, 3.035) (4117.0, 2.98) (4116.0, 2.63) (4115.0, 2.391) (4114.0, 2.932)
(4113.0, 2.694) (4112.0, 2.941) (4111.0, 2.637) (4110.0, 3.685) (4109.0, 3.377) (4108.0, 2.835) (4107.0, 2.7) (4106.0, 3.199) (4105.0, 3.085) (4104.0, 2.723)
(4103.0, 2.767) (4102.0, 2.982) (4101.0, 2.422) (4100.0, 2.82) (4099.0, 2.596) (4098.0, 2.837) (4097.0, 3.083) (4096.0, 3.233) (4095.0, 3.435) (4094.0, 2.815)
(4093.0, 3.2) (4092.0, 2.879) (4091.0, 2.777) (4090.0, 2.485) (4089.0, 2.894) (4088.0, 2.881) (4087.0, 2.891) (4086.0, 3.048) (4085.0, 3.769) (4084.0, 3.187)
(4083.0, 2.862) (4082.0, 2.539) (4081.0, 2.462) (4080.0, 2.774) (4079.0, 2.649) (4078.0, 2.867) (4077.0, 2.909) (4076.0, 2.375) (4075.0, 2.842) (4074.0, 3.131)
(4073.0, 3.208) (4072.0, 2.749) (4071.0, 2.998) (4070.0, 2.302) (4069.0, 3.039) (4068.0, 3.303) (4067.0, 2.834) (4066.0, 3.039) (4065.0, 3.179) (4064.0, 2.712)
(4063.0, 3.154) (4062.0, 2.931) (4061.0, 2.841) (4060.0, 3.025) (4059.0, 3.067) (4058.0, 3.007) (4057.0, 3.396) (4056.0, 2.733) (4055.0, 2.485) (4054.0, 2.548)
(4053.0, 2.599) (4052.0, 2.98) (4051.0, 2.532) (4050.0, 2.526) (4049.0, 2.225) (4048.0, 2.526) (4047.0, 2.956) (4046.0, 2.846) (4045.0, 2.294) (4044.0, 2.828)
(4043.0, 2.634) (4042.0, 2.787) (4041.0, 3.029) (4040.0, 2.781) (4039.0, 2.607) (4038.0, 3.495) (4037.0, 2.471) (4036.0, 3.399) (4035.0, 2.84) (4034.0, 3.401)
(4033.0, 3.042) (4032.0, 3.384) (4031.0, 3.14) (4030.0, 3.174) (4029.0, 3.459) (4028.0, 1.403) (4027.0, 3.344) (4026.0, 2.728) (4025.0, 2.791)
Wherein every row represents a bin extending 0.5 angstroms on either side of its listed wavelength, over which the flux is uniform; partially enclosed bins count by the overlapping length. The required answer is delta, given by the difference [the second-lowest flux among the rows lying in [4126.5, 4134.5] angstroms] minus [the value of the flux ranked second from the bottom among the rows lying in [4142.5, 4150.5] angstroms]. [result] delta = -0.31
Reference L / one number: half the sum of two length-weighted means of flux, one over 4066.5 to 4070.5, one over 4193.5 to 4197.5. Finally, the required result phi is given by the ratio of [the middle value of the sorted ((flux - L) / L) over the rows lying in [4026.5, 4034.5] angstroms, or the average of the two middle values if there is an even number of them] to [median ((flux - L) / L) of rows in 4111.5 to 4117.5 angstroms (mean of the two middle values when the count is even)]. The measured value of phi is 7.2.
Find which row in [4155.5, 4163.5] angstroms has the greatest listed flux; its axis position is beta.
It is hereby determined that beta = 4157.0 angstroms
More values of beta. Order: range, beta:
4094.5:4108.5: 4095.0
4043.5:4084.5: 4057.0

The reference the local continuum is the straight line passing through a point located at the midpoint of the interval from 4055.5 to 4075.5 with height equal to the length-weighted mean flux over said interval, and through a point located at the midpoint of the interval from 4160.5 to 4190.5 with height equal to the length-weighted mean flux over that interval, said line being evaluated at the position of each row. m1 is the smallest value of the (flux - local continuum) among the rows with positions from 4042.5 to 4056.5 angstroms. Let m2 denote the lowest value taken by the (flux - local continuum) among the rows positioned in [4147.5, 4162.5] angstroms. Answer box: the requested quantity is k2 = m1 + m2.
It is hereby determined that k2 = -1.42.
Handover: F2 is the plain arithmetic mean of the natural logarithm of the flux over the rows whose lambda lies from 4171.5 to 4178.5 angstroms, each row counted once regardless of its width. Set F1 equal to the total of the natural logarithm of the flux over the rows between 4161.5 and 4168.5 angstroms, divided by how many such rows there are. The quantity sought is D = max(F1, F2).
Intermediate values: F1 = 1.11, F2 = 1.02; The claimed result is 1.11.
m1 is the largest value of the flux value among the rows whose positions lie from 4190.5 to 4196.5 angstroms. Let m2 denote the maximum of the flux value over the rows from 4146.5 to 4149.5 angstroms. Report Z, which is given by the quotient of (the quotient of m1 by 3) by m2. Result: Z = 0.399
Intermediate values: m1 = 3.428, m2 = 2.866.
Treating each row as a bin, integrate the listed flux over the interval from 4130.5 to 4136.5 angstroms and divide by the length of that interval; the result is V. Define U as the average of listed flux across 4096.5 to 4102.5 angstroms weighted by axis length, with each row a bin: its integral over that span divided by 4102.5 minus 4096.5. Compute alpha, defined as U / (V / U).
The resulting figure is 2.7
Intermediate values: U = 2.79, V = 2.93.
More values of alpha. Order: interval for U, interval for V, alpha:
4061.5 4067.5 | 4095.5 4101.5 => 3.1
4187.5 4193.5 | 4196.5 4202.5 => 3.3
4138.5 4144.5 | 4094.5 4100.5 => 2.6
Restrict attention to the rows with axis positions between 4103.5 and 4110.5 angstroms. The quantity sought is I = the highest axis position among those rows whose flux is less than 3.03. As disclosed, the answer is 4108.0 angstroms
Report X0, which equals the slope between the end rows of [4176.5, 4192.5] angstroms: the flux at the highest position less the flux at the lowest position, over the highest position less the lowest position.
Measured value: 0.06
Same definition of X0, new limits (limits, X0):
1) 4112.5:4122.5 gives -0.02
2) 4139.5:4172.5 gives -0.01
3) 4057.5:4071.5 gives 0.00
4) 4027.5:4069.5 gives 0.04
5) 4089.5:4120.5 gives 0.02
